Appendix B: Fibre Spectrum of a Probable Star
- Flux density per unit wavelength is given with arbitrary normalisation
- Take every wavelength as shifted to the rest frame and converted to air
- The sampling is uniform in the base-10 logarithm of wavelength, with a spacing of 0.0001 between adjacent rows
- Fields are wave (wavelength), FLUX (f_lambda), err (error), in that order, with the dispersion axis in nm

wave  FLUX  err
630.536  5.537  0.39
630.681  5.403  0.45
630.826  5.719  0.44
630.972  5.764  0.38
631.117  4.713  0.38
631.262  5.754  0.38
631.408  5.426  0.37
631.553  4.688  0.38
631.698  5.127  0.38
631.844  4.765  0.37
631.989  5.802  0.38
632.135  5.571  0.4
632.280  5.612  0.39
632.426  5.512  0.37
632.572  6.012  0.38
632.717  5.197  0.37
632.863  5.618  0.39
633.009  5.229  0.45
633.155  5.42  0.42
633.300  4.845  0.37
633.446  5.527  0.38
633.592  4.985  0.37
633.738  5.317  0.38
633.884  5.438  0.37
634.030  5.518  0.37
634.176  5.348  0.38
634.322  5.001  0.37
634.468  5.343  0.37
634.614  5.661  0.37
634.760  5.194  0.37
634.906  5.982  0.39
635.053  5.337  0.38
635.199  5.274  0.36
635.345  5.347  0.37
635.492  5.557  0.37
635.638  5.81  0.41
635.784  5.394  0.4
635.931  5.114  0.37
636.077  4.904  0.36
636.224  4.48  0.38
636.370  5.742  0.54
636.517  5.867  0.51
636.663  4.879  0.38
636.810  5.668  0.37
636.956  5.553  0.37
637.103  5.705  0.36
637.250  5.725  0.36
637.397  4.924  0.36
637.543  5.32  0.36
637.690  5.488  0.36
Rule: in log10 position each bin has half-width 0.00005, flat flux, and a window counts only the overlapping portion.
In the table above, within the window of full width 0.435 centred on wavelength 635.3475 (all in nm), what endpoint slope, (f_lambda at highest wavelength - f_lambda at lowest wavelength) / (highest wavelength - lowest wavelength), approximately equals 1.0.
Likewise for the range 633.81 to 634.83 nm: -0.3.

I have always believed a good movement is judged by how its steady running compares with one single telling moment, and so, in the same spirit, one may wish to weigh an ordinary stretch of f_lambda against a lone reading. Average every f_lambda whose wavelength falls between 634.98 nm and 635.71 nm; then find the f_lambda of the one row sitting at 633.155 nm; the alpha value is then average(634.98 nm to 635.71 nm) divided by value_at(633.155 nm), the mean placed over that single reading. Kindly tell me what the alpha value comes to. 1.01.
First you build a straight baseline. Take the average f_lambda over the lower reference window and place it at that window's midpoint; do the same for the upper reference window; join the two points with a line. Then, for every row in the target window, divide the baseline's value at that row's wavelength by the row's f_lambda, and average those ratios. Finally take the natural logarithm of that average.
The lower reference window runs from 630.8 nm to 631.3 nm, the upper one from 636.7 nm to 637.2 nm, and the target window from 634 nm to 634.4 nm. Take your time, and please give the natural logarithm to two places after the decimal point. 0.05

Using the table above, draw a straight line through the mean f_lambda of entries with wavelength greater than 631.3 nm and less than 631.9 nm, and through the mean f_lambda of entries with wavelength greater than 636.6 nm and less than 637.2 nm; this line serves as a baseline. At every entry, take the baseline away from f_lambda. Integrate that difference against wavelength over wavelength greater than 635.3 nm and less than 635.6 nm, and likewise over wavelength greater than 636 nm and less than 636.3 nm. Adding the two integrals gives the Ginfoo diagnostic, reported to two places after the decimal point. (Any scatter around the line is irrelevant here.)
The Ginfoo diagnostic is -0.17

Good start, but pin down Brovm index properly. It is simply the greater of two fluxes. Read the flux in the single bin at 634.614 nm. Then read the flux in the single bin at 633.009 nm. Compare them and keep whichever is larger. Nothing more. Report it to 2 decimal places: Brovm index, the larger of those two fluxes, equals 5.66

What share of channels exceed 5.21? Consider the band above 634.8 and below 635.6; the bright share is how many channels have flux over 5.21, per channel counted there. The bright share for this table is 1.00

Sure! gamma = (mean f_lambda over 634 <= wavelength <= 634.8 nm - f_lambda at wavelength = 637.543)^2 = 0.001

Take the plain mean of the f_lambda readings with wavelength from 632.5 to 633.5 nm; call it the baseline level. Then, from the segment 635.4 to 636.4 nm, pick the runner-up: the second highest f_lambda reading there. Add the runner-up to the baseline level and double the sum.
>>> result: 22.3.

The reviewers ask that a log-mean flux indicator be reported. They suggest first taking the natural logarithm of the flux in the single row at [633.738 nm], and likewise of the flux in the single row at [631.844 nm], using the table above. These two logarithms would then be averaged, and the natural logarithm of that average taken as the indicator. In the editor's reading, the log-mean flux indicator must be 0.48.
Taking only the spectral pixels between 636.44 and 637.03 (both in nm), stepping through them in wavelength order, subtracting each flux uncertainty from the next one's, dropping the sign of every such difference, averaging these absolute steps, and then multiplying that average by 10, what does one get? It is 0.47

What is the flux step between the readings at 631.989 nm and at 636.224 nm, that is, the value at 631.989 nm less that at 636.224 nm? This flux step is 1.3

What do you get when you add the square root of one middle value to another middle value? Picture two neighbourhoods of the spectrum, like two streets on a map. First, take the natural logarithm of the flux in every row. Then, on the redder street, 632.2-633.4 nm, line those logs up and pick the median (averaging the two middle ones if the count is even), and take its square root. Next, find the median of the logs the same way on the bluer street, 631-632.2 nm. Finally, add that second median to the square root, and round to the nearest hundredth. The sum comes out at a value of 2.97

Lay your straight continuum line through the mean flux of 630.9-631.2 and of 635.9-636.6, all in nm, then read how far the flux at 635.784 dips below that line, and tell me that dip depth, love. -0.2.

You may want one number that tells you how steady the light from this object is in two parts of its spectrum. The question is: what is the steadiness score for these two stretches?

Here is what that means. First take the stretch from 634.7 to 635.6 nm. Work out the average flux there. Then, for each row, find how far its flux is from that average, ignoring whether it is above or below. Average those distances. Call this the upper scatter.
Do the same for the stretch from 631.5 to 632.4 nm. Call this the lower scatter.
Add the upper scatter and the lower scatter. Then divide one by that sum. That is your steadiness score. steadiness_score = 1.6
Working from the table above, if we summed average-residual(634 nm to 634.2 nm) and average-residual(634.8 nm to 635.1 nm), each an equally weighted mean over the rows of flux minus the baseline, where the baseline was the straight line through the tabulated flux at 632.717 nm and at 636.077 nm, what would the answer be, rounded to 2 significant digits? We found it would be 1.0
